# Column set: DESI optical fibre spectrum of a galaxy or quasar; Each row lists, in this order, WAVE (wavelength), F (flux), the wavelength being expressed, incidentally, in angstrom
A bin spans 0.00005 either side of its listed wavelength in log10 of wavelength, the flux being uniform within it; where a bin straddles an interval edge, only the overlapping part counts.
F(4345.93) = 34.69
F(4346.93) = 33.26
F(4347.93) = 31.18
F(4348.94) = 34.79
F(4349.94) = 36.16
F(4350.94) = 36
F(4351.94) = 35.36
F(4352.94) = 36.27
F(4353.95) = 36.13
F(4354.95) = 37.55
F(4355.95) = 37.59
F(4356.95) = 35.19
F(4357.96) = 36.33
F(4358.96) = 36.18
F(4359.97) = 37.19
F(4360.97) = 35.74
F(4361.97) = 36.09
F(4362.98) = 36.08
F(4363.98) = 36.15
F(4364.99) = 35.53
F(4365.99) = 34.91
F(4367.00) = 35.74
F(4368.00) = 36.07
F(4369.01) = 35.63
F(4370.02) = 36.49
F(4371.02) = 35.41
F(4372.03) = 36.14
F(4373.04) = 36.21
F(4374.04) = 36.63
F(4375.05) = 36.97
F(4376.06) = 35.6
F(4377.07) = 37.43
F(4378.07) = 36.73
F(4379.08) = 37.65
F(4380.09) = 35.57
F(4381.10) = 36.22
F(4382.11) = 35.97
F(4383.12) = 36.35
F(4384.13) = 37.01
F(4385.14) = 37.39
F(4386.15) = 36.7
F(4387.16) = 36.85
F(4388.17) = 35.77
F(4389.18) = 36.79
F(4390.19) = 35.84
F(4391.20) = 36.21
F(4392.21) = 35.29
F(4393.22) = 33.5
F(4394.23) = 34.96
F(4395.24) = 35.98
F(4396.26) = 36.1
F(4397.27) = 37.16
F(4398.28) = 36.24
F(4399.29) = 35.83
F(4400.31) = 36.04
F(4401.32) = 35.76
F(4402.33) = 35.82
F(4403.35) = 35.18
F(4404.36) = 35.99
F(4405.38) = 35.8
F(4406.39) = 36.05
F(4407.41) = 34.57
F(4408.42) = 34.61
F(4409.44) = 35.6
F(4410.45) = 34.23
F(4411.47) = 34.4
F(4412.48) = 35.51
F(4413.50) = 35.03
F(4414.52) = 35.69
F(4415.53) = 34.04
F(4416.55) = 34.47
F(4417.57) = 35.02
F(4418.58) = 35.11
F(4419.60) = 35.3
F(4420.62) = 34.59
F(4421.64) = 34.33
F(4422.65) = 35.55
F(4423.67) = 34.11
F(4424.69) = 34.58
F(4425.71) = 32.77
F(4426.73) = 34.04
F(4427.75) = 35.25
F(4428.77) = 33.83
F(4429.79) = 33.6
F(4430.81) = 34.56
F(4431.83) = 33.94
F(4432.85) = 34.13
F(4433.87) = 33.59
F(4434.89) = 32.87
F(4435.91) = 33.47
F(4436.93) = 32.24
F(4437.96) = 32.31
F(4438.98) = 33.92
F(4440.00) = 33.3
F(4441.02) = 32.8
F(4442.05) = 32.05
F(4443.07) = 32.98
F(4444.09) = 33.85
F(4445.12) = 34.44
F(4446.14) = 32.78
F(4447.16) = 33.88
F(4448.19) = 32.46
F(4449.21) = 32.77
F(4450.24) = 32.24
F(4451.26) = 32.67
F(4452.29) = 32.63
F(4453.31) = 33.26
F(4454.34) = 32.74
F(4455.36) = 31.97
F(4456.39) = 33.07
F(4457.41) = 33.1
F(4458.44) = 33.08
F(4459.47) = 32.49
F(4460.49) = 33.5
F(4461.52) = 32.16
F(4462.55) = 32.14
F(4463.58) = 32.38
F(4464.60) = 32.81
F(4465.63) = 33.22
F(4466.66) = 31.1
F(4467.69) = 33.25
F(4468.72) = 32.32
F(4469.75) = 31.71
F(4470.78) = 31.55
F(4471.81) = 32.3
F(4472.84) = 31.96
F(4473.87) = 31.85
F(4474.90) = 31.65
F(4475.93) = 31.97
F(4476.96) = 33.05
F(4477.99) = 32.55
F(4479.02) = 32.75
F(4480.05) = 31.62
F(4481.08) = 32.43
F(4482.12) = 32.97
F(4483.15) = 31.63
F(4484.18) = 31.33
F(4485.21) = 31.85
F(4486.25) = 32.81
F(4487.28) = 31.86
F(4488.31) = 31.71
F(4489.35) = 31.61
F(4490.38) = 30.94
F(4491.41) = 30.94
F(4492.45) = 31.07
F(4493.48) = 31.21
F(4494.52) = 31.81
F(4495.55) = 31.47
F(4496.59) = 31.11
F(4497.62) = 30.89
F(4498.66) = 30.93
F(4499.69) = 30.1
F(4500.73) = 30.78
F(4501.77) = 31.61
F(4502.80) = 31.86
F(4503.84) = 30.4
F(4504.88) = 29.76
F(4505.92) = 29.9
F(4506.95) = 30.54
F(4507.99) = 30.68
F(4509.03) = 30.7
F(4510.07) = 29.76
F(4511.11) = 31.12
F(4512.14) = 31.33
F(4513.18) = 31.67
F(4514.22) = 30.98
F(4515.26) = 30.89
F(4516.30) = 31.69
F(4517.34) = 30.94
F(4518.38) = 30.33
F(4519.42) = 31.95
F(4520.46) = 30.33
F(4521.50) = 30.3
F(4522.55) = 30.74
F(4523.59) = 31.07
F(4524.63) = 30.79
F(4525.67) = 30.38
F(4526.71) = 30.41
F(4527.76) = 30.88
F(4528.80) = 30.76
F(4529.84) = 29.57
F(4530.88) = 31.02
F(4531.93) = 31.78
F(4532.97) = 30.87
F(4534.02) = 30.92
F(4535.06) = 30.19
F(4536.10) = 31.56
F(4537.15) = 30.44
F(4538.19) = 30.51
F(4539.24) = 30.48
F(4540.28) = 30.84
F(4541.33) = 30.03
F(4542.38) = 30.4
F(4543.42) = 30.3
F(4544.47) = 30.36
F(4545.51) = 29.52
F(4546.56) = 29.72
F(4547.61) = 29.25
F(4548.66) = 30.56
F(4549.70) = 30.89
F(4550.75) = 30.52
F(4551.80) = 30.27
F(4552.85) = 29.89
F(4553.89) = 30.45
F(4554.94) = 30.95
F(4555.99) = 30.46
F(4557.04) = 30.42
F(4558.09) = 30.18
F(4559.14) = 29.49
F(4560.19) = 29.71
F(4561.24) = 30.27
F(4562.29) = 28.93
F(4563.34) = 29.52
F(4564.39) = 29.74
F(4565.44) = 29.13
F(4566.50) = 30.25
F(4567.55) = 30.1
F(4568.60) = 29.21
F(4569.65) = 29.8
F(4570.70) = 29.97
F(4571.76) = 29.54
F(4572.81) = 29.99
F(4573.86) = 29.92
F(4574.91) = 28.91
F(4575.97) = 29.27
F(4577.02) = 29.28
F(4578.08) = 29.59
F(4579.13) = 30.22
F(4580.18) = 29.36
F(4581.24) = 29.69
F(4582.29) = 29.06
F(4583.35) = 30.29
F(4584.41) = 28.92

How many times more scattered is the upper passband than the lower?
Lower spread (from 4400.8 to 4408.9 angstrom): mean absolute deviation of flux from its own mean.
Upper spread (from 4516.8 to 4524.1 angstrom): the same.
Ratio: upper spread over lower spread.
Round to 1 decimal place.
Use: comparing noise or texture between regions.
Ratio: 0.9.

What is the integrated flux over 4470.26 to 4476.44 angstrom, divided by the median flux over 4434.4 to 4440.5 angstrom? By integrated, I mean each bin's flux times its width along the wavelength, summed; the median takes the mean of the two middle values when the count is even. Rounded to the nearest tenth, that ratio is 6.0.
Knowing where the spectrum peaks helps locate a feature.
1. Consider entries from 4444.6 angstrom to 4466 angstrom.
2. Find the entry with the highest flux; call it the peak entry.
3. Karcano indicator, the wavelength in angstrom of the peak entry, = 4445.12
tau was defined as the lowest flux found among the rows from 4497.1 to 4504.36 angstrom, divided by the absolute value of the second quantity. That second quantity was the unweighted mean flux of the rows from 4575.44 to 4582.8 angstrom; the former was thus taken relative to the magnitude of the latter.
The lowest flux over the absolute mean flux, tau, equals 1.02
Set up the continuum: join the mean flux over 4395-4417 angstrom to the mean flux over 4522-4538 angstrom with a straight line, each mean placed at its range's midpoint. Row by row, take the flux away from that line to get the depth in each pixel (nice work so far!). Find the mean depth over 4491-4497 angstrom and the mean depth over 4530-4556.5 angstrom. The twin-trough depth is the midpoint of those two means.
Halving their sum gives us 0.30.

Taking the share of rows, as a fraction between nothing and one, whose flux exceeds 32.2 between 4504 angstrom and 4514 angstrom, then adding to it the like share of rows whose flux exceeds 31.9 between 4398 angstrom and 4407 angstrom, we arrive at 1.00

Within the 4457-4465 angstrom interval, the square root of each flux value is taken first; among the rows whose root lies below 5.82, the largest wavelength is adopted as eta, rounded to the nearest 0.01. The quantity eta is 4464.60 angstrom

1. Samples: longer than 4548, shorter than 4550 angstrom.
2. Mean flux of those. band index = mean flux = 30.7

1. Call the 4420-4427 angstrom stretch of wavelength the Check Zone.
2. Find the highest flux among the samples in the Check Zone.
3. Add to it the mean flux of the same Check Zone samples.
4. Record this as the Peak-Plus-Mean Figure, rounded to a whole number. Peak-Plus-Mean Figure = 70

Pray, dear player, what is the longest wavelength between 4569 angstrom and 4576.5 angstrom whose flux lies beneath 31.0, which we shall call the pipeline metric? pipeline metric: 4575.97 angstrom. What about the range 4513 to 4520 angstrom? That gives 4518.38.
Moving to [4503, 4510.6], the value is 4510.07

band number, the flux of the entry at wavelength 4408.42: 34.61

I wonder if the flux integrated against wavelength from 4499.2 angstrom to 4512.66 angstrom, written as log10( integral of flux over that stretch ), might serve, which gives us 2.62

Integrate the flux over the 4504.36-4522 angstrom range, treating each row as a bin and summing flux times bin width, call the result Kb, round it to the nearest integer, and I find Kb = 543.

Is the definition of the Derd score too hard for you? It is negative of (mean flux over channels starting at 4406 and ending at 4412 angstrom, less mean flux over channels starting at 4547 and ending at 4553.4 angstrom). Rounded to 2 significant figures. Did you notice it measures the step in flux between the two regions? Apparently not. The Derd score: -4.7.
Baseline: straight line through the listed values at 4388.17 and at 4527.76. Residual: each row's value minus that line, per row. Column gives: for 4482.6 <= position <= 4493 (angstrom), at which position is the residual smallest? 4490.38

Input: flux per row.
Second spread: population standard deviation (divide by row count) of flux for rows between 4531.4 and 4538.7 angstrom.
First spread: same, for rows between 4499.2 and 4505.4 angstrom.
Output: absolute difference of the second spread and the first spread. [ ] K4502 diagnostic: 0.22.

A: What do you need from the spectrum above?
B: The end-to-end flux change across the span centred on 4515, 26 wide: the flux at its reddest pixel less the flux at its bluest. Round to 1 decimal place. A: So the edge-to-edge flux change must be -1.0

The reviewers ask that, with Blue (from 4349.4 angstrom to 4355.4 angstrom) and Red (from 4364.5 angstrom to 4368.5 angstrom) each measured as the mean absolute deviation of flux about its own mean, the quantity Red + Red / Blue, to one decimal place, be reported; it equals 1.1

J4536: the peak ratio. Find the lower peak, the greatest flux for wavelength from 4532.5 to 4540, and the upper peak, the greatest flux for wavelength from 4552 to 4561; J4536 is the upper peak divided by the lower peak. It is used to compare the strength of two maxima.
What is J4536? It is 0.98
